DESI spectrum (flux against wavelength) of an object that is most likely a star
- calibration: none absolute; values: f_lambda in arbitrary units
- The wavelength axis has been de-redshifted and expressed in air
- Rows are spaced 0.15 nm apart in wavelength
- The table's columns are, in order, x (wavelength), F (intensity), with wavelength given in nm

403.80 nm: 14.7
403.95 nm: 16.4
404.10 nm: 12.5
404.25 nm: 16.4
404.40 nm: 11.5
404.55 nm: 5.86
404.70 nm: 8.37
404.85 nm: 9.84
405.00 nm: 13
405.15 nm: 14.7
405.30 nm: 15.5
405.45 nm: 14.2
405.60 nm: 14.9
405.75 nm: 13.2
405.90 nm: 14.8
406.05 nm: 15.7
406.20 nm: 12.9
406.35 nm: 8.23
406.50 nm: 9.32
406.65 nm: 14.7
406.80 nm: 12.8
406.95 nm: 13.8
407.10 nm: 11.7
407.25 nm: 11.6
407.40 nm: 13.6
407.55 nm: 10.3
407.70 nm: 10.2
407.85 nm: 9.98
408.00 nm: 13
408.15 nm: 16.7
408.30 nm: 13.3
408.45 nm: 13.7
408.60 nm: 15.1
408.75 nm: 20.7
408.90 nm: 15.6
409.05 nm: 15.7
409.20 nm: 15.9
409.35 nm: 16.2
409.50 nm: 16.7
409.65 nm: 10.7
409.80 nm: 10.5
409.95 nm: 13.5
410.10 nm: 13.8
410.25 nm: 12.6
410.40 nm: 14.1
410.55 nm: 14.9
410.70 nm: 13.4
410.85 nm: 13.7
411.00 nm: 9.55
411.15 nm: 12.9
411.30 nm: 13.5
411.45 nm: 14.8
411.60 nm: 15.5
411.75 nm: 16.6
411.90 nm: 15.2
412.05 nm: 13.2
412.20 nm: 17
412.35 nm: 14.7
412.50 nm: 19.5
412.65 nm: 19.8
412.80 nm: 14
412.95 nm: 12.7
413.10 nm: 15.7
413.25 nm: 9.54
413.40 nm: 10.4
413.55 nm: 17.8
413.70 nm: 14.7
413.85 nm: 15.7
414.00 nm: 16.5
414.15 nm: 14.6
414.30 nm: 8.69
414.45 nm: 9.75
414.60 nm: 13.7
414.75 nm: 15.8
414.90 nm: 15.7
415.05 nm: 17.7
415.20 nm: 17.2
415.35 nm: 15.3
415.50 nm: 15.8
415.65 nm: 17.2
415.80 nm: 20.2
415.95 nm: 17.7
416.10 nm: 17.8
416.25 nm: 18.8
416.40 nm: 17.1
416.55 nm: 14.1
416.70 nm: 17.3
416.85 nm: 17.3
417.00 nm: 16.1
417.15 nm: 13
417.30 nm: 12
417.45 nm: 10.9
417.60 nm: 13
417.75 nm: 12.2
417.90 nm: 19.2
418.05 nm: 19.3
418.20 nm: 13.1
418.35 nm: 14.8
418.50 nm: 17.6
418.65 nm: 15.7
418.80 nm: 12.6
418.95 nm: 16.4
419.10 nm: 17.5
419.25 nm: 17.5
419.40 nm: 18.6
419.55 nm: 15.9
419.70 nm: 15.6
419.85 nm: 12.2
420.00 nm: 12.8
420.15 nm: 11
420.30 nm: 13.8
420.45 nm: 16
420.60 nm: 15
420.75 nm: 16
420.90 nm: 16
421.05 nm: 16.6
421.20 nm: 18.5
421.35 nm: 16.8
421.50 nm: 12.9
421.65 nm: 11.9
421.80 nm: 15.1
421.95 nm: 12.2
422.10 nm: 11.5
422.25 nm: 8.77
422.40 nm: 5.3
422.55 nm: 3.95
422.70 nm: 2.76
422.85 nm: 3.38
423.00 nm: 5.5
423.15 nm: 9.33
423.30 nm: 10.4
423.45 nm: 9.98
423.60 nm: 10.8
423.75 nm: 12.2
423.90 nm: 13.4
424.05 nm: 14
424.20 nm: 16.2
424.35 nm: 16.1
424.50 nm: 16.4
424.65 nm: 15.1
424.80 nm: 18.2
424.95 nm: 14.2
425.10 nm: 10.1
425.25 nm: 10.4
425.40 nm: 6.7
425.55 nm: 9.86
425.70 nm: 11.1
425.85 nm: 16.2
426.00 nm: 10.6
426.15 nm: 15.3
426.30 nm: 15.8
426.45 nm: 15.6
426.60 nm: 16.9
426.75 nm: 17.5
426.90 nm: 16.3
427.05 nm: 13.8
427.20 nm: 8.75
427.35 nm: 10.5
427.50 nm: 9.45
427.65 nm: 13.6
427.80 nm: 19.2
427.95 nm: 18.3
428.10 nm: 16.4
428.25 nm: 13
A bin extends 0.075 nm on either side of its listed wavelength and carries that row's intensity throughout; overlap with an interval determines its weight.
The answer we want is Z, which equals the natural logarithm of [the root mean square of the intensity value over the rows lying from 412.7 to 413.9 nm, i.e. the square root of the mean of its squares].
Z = 2.64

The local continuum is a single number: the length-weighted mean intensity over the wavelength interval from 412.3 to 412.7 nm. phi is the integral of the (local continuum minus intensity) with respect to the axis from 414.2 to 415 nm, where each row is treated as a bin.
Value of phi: 4.1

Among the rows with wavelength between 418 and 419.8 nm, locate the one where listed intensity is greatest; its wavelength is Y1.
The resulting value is 418.05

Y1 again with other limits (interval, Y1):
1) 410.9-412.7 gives 412.65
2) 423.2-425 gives 424.80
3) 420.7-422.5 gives 421.20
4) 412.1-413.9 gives 412.65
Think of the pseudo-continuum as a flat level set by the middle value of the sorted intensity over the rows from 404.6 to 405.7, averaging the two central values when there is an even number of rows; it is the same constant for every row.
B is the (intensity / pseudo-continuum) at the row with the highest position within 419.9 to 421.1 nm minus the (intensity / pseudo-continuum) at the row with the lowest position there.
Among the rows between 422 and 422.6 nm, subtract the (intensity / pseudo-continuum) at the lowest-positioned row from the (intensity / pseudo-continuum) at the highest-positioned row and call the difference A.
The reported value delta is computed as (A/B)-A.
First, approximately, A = -0.5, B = 0.3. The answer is -1.5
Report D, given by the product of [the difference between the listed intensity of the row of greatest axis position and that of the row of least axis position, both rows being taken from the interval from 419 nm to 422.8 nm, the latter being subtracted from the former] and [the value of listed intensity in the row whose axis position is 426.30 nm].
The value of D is -233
